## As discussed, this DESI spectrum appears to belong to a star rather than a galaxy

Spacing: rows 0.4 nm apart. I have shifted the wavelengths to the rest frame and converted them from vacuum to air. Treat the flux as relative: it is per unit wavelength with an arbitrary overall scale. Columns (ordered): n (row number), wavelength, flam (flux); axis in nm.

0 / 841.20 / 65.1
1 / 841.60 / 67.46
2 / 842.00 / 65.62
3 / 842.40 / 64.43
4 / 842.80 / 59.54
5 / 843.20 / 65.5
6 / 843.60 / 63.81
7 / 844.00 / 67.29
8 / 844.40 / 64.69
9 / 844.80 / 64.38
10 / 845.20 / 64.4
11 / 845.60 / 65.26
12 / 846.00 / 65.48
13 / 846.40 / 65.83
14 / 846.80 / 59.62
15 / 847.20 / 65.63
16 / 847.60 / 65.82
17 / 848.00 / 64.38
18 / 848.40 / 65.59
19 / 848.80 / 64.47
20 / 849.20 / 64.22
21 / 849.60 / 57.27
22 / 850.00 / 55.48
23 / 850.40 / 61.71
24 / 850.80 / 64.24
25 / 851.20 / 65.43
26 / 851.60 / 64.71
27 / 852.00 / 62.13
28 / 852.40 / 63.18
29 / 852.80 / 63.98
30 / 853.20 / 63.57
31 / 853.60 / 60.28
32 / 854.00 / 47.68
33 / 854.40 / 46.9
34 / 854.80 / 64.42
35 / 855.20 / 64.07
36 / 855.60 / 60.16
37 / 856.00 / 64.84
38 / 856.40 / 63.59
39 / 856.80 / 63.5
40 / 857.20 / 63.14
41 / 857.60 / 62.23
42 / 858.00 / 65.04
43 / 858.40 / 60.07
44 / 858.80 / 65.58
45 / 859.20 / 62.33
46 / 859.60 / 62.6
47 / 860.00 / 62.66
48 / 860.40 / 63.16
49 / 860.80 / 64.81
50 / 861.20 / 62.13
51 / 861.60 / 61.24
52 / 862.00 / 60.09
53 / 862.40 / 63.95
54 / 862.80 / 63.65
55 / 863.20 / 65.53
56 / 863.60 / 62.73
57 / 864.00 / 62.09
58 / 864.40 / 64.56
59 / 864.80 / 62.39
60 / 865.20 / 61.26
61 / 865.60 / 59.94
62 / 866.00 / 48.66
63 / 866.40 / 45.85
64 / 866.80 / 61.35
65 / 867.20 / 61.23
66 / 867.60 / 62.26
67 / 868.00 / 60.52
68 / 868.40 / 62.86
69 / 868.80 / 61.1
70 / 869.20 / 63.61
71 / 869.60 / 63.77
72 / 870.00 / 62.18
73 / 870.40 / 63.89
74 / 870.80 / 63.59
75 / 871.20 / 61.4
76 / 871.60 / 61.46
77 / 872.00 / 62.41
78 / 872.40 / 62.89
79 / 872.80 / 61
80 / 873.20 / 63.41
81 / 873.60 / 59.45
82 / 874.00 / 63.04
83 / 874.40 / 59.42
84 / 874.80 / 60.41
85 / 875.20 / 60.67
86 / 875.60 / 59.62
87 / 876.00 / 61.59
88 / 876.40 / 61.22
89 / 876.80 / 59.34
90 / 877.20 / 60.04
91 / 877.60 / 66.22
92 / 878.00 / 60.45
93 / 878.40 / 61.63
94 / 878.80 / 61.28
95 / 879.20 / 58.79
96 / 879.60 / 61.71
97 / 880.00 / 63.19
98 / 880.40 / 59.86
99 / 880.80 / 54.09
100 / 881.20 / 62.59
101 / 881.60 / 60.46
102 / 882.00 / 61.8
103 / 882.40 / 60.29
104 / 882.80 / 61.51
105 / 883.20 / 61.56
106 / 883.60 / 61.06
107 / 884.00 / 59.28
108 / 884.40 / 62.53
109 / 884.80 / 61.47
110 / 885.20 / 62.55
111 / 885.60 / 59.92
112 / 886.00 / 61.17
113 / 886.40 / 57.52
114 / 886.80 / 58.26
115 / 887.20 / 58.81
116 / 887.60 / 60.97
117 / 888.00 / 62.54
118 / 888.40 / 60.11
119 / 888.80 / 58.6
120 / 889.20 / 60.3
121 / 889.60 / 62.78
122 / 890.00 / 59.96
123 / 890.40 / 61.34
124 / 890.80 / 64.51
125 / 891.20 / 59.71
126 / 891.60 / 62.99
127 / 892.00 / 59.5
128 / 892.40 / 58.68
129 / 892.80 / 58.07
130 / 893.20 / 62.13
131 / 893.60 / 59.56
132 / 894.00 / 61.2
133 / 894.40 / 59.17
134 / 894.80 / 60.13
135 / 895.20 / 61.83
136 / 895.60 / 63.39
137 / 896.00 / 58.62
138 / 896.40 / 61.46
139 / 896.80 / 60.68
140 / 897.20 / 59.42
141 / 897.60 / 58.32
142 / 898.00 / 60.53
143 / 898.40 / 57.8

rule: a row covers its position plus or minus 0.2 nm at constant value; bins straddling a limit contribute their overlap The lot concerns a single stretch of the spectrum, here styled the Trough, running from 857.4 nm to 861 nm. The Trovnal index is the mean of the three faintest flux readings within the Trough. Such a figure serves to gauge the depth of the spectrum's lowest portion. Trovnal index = 61.5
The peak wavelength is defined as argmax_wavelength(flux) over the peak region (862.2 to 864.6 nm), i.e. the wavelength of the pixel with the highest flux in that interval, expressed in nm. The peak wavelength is 863.20 nm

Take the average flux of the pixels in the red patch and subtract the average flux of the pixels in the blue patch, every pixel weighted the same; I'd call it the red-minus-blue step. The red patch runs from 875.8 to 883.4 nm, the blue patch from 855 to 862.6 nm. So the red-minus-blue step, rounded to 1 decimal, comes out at -2.0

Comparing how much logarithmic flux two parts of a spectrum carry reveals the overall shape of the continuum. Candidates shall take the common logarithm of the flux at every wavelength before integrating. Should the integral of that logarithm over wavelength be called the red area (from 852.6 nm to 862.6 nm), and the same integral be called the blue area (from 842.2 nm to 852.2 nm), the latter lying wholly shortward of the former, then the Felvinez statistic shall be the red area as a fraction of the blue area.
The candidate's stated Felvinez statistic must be 0.992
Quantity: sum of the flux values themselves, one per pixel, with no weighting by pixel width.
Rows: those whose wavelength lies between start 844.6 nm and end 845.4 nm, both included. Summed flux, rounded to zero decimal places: 129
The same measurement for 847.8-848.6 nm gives 130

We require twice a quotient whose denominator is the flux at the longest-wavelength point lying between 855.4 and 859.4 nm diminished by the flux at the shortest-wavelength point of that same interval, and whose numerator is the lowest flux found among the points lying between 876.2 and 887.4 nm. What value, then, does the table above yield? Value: 50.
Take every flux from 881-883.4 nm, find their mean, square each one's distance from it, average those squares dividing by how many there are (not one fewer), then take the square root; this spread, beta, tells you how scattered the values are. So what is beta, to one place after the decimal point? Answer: 0.8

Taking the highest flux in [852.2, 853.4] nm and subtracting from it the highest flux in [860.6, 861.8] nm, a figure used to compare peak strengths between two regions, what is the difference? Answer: -0.8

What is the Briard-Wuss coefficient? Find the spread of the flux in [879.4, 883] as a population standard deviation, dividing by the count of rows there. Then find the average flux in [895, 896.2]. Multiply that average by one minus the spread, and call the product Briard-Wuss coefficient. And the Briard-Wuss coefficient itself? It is -93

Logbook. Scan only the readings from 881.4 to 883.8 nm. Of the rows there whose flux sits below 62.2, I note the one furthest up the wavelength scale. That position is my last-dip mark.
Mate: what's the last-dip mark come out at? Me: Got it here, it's 883.60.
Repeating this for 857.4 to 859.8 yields 858.40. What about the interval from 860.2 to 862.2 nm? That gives 862.00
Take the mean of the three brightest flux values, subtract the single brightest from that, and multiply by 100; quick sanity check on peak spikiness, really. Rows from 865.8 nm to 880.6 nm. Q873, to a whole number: -159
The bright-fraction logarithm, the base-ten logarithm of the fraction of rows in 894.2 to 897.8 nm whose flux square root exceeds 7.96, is -1.0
